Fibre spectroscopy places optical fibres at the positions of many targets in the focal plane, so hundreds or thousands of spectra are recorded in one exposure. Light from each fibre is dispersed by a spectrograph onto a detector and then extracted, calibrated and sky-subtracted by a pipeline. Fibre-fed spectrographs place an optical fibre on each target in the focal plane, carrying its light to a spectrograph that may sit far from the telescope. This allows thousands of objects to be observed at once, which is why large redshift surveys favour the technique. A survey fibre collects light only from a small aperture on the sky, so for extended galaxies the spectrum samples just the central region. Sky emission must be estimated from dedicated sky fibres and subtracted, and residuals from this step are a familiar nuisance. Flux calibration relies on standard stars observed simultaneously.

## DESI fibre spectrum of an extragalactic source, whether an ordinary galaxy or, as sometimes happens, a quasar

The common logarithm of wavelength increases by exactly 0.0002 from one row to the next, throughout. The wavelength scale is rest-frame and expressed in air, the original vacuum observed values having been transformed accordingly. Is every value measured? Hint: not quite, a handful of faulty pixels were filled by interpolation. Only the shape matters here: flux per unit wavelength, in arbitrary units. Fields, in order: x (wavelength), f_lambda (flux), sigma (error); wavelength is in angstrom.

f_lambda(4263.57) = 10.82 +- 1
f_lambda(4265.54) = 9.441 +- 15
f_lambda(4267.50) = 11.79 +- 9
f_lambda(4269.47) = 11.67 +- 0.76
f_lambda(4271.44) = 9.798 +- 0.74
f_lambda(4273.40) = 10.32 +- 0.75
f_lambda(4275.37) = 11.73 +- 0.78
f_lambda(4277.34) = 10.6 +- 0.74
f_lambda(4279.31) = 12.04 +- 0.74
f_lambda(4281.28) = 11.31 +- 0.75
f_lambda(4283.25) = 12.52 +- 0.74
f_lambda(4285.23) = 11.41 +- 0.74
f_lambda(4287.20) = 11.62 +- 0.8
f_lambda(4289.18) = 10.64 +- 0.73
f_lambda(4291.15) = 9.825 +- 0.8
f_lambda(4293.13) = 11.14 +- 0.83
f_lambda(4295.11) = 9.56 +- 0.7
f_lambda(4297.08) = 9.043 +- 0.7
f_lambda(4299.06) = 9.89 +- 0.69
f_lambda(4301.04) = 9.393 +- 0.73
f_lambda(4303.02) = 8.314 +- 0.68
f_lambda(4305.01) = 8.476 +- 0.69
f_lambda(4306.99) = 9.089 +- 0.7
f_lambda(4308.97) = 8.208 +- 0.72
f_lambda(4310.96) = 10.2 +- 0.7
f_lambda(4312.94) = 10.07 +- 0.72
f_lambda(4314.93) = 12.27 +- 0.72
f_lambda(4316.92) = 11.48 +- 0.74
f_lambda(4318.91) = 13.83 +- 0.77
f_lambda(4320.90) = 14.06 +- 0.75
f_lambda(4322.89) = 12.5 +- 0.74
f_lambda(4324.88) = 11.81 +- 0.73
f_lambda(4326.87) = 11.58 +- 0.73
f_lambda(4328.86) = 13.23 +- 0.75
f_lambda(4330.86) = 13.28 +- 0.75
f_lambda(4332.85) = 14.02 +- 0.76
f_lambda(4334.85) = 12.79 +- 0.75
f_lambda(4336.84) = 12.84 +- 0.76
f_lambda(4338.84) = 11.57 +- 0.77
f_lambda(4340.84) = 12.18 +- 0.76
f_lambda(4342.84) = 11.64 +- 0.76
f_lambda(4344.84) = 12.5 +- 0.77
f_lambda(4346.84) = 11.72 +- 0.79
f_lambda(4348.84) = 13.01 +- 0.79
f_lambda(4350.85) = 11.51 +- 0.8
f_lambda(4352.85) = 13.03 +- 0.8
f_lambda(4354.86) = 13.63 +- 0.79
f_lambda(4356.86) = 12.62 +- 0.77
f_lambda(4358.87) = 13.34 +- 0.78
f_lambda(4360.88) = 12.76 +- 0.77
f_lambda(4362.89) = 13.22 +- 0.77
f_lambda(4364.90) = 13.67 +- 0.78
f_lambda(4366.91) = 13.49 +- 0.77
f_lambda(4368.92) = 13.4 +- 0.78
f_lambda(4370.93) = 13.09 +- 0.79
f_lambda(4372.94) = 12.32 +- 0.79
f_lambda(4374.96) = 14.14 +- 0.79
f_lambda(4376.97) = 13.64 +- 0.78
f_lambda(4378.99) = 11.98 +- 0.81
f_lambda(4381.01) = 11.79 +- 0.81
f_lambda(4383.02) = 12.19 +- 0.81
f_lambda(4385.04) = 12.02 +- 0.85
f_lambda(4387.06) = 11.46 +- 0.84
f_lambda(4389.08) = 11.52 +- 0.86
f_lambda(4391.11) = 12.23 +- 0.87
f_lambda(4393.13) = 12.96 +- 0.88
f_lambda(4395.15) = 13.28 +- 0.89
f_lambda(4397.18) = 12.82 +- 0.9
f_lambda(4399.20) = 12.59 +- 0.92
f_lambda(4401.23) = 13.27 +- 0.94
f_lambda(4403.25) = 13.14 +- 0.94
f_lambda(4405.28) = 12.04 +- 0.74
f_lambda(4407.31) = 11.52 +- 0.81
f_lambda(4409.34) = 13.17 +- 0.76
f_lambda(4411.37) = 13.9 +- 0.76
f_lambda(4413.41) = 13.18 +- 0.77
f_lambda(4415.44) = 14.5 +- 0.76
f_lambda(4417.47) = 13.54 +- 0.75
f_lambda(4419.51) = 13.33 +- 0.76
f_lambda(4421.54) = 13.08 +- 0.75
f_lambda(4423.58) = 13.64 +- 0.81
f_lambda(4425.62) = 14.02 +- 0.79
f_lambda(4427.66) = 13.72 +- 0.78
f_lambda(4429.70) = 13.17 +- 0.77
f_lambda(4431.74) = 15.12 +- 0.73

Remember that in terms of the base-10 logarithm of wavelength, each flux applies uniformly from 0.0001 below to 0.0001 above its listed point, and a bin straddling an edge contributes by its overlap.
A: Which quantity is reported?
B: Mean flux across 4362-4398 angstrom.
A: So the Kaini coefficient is 12.7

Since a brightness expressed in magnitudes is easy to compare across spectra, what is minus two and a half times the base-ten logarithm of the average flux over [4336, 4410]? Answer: -2.75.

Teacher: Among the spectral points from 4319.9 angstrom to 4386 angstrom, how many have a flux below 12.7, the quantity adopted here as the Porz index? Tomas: 15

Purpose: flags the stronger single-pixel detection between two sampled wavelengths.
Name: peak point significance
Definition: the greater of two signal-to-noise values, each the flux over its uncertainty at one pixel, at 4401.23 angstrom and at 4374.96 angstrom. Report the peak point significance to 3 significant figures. 17.9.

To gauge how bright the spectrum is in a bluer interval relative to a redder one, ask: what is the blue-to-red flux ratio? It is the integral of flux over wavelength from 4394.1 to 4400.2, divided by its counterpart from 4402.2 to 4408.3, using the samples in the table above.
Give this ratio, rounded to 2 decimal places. 1.05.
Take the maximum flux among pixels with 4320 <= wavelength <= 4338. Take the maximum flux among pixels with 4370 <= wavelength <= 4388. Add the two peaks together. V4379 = 28.2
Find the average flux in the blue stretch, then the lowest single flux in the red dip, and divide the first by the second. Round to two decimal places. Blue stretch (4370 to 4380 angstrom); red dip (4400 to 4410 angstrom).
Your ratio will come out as 1.13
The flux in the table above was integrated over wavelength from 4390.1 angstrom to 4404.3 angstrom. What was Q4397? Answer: 183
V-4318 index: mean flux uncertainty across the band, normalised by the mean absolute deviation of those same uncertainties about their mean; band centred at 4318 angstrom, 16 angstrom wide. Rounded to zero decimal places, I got 45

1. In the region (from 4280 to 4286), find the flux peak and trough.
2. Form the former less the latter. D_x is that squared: 1.5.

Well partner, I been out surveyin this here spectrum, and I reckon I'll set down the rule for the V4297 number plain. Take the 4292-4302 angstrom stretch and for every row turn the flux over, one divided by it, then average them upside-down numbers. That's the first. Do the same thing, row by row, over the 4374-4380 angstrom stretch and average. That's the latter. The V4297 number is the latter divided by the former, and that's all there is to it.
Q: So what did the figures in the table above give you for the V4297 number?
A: 0.74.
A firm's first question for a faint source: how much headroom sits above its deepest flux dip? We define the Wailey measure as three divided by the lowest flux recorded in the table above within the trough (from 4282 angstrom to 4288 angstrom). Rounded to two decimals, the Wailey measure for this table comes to 0.26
